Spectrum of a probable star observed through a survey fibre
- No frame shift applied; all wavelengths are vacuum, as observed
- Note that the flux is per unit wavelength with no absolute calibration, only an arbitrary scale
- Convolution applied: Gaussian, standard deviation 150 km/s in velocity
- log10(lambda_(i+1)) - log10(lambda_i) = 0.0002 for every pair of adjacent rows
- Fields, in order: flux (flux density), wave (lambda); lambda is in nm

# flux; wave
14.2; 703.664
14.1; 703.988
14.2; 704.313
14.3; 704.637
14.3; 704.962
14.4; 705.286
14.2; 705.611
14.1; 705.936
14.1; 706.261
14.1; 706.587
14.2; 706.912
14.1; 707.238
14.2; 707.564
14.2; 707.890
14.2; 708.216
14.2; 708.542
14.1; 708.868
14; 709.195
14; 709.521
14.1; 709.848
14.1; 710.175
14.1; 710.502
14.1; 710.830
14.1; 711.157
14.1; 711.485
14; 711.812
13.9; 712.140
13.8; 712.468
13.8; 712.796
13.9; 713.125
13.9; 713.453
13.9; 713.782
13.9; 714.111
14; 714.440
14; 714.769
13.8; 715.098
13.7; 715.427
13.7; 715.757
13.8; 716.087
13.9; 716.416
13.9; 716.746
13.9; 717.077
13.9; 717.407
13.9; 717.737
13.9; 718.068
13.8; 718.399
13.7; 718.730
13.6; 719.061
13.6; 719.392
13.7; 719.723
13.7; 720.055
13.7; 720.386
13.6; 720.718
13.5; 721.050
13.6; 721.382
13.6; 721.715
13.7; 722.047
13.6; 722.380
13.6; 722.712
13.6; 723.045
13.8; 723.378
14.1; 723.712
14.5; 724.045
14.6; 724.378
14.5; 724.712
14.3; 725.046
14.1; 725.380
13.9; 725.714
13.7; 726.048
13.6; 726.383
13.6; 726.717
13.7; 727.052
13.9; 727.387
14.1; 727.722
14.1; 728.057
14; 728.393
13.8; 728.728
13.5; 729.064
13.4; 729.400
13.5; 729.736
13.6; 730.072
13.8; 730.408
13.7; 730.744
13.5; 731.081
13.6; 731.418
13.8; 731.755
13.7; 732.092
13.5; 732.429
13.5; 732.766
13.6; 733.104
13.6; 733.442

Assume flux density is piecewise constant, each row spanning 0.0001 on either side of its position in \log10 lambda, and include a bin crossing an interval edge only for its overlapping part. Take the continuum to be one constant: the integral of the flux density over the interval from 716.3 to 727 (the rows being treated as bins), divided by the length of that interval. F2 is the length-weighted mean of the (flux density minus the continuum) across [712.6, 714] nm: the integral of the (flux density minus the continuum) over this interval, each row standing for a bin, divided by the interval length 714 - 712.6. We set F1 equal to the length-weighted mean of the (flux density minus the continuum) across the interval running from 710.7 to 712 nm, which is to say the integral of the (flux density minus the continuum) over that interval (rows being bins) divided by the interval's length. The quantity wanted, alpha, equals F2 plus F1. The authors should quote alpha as 0.3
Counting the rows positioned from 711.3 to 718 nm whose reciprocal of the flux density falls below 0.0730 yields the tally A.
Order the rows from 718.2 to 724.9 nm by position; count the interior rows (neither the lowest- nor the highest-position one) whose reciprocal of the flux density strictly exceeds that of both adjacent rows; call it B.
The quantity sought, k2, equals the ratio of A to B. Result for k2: 20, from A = 20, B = 1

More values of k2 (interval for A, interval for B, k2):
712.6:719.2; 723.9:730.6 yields 19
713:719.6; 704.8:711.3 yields 18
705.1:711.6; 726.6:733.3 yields 10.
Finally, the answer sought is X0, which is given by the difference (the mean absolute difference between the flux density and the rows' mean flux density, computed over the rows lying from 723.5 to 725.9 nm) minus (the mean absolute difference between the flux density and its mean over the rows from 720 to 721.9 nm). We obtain 0.16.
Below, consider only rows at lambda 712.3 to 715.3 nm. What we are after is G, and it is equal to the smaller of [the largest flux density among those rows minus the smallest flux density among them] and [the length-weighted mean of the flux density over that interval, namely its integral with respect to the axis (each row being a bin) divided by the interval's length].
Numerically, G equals 0.2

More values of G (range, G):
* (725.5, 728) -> 0.5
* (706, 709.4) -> 0.2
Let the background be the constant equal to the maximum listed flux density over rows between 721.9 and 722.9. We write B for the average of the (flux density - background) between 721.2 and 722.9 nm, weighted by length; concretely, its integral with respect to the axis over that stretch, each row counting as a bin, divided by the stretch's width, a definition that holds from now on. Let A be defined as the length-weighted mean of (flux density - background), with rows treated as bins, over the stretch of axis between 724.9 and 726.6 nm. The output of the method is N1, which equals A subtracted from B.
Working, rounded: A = 0.21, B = -0.08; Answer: -0.3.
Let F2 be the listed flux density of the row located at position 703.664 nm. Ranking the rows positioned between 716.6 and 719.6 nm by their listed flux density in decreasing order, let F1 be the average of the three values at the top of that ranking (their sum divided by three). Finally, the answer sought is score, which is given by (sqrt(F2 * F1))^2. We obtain 197.4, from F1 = 13.9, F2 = 14.2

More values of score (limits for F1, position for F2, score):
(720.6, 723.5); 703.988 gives 193.2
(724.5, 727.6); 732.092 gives 195.9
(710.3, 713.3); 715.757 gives 193.2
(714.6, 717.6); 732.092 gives 190.9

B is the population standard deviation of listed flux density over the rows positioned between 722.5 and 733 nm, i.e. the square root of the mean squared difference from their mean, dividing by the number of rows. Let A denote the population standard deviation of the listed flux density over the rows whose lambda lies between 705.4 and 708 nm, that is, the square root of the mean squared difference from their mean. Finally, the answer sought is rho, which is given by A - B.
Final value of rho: -0.3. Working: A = 0.05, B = 0.32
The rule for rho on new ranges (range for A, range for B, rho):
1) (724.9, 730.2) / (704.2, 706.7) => 0.2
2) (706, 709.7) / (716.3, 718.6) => 0.0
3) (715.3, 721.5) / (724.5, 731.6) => -0.2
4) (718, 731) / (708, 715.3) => 0.2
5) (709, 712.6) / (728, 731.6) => -0.1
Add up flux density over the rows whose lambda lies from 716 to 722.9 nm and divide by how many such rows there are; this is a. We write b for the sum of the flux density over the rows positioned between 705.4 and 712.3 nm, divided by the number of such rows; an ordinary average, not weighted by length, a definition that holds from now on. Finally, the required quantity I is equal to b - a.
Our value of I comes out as 0.4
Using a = 13.7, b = 14.1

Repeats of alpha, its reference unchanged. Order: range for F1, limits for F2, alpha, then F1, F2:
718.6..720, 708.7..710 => 0.0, -0.2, 0.22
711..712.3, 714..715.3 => 0.3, 0.2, 0.09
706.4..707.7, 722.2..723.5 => 0.1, 0.3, -0.19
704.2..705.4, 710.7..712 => 0.7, 0.5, 0.24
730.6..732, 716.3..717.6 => -0.1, -0.2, 0.07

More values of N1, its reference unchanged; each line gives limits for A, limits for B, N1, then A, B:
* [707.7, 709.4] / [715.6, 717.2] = -0.3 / 0.44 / 0.14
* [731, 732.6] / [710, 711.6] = 0.5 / -0.07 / 0.40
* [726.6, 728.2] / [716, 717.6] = 0.0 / 0.19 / 0.18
